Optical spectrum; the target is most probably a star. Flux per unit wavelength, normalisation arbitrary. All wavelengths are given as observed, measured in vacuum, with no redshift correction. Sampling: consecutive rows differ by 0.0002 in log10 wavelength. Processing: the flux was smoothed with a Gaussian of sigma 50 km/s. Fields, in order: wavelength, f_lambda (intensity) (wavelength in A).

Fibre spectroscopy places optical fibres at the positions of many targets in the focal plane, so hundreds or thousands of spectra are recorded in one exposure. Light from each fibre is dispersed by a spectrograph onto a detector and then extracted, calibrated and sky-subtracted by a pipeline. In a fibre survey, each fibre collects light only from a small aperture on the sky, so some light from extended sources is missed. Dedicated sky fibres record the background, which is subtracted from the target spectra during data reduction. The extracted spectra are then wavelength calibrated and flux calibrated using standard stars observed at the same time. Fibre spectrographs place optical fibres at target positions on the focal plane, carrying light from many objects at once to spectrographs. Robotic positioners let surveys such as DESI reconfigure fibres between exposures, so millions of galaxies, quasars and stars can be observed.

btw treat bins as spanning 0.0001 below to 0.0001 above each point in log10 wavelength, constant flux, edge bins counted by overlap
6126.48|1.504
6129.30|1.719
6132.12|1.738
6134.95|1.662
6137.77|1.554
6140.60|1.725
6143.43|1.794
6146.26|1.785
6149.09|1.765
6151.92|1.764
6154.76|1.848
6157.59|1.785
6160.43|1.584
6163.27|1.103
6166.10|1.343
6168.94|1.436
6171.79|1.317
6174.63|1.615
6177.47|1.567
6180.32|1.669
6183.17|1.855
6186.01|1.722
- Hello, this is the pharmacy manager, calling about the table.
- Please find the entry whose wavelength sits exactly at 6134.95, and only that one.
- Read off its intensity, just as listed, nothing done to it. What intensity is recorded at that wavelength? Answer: 1.662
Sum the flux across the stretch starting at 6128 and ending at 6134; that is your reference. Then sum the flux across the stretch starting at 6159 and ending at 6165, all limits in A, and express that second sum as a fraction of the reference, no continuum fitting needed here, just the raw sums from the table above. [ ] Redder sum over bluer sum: 0.78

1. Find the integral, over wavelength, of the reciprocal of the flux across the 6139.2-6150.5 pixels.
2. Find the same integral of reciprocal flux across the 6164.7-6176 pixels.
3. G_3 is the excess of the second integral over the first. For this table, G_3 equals 1.6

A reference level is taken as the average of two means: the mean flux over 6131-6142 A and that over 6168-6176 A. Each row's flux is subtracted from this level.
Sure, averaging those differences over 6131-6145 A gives -0.13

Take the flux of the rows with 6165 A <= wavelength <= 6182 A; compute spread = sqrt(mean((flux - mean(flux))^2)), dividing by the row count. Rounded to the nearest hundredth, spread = 0.13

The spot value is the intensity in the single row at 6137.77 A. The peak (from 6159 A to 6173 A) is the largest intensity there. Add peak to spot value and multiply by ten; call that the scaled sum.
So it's 31.4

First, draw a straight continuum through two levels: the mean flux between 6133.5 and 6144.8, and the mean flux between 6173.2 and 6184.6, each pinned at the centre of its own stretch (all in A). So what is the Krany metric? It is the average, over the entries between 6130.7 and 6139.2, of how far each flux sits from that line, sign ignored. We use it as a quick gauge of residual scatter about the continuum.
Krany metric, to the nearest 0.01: 0.07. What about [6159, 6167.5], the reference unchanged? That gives 0.34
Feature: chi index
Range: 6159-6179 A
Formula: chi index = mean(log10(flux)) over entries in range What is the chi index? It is 0.15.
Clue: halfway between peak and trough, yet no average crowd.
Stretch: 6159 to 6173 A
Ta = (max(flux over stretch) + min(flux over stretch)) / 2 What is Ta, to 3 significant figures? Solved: 1.34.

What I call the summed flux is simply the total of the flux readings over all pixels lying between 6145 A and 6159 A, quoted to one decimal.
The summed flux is 8.9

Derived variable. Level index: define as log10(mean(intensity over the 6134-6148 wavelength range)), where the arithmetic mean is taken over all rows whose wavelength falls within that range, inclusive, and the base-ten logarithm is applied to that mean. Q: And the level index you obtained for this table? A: 0.23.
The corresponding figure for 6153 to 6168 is 0.19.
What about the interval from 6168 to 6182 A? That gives 0.18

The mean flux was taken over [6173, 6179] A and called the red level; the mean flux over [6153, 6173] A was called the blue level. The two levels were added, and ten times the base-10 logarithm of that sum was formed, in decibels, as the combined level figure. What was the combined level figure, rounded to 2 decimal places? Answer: 4.88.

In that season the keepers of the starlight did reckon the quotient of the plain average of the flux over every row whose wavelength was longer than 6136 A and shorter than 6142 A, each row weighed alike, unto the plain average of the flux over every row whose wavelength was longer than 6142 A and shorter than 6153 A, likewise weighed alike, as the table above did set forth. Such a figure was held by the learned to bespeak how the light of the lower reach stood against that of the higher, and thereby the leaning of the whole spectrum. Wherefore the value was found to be 0.92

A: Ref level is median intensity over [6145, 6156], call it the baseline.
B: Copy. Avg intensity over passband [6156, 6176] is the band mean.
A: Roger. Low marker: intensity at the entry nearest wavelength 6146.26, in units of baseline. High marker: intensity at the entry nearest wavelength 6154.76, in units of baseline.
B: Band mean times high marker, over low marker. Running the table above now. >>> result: 1.51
